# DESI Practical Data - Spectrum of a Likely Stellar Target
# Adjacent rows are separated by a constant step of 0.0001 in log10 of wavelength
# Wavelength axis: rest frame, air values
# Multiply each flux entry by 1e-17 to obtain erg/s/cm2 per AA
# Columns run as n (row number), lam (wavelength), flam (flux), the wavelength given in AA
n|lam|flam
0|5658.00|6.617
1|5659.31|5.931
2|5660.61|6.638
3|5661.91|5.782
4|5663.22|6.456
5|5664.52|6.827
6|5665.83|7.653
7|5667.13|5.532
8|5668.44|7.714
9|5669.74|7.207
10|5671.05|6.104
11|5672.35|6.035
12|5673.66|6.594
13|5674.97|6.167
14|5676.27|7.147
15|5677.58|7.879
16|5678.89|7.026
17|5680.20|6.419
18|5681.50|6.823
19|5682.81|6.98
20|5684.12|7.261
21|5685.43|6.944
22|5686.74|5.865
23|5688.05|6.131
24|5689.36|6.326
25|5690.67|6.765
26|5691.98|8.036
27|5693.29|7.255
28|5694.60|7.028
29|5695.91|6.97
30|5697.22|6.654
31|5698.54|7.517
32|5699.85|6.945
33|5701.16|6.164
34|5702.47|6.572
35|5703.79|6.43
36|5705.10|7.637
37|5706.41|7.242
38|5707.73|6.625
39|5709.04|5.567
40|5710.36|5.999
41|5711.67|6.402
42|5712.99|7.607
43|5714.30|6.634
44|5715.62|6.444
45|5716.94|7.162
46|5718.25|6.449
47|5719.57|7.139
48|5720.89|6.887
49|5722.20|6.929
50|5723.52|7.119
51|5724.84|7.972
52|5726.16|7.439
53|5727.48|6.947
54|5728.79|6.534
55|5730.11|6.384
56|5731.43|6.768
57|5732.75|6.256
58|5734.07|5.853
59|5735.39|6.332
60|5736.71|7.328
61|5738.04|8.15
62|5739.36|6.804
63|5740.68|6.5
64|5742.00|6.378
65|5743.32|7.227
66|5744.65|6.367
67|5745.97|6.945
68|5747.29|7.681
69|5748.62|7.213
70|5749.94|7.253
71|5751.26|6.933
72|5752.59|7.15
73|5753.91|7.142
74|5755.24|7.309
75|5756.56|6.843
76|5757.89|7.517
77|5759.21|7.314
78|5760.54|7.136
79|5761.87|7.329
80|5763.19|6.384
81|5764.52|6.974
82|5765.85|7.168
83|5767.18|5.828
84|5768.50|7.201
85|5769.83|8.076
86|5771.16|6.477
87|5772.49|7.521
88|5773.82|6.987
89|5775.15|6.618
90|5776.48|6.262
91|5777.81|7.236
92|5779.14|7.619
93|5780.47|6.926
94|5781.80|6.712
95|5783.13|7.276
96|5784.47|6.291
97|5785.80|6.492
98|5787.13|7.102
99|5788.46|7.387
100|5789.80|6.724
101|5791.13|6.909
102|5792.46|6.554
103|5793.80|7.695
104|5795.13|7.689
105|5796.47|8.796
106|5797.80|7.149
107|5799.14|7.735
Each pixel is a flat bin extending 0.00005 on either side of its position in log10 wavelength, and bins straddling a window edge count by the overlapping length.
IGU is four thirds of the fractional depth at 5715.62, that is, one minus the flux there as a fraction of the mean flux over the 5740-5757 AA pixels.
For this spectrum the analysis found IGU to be 0.11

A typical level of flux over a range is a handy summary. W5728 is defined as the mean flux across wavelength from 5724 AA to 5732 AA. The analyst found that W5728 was 7.01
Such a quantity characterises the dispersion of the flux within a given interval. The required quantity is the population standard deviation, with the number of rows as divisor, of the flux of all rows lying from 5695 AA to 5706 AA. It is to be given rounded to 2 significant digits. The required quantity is 0.48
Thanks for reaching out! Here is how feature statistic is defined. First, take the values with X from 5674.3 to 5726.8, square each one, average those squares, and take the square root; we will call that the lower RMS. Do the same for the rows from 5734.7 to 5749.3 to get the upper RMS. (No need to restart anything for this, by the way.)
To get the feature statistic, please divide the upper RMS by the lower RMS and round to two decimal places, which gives 1.02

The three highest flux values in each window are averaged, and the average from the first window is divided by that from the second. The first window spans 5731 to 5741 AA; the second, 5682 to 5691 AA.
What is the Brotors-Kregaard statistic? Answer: 1.05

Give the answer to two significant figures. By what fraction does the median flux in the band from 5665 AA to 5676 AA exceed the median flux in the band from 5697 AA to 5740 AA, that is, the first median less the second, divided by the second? -0.057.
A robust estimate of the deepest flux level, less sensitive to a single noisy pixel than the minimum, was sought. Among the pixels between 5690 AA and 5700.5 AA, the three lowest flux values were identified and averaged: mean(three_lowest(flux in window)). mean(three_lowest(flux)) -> 6.79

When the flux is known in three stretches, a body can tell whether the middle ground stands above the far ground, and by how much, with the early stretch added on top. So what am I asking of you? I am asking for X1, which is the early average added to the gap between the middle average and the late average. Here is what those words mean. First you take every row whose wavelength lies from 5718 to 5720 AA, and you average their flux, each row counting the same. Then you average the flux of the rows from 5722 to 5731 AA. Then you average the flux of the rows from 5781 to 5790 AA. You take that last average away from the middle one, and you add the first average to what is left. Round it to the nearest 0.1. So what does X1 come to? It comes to 7.0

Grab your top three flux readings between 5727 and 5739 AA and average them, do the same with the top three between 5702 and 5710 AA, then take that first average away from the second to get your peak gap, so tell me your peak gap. -0.31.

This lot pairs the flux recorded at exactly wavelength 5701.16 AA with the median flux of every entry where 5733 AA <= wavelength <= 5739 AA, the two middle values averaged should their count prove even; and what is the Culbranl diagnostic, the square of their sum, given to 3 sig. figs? 169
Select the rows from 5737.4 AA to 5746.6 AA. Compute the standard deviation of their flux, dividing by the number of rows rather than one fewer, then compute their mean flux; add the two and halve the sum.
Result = 3.75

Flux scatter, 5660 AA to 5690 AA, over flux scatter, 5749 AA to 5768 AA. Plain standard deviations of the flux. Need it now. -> 1.5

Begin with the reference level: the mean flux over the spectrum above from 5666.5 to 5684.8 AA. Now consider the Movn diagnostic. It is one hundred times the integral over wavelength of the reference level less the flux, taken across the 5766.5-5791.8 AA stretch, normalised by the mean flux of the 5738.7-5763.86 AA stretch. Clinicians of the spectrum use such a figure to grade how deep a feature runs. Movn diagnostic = -54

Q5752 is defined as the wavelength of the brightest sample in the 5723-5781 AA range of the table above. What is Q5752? 5738.04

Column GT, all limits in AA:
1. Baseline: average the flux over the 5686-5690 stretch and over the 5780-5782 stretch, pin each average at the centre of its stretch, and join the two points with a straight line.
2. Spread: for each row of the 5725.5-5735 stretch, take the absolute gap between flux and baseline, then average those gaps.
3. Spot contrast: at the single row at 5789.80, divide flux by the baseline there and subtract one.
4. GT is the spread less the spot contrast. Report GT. 0.43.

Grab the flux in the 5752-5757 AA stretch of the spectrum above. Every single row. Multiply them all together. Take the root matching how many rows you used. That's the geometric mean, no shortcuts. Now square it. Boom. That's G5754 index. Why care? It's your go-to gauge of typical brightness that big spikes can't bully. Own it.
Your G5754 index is 50.5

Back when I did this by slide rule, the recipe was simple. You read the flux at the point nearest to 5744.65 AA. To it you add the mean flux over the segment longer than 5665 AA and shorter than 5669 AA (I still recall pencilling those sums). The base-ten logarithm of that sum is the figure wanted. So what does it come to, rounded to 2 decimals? 1.12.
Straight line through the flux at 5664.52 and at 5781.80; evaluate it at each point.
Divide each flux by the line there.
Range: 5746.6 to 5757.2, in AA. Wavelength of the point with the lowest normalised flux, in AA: 5756.56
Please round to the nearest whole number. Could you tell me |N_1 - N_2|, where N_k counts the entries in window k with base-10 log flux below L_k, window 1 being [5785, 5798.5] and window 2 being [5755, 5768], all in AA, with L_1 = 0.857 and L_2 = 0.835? 4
